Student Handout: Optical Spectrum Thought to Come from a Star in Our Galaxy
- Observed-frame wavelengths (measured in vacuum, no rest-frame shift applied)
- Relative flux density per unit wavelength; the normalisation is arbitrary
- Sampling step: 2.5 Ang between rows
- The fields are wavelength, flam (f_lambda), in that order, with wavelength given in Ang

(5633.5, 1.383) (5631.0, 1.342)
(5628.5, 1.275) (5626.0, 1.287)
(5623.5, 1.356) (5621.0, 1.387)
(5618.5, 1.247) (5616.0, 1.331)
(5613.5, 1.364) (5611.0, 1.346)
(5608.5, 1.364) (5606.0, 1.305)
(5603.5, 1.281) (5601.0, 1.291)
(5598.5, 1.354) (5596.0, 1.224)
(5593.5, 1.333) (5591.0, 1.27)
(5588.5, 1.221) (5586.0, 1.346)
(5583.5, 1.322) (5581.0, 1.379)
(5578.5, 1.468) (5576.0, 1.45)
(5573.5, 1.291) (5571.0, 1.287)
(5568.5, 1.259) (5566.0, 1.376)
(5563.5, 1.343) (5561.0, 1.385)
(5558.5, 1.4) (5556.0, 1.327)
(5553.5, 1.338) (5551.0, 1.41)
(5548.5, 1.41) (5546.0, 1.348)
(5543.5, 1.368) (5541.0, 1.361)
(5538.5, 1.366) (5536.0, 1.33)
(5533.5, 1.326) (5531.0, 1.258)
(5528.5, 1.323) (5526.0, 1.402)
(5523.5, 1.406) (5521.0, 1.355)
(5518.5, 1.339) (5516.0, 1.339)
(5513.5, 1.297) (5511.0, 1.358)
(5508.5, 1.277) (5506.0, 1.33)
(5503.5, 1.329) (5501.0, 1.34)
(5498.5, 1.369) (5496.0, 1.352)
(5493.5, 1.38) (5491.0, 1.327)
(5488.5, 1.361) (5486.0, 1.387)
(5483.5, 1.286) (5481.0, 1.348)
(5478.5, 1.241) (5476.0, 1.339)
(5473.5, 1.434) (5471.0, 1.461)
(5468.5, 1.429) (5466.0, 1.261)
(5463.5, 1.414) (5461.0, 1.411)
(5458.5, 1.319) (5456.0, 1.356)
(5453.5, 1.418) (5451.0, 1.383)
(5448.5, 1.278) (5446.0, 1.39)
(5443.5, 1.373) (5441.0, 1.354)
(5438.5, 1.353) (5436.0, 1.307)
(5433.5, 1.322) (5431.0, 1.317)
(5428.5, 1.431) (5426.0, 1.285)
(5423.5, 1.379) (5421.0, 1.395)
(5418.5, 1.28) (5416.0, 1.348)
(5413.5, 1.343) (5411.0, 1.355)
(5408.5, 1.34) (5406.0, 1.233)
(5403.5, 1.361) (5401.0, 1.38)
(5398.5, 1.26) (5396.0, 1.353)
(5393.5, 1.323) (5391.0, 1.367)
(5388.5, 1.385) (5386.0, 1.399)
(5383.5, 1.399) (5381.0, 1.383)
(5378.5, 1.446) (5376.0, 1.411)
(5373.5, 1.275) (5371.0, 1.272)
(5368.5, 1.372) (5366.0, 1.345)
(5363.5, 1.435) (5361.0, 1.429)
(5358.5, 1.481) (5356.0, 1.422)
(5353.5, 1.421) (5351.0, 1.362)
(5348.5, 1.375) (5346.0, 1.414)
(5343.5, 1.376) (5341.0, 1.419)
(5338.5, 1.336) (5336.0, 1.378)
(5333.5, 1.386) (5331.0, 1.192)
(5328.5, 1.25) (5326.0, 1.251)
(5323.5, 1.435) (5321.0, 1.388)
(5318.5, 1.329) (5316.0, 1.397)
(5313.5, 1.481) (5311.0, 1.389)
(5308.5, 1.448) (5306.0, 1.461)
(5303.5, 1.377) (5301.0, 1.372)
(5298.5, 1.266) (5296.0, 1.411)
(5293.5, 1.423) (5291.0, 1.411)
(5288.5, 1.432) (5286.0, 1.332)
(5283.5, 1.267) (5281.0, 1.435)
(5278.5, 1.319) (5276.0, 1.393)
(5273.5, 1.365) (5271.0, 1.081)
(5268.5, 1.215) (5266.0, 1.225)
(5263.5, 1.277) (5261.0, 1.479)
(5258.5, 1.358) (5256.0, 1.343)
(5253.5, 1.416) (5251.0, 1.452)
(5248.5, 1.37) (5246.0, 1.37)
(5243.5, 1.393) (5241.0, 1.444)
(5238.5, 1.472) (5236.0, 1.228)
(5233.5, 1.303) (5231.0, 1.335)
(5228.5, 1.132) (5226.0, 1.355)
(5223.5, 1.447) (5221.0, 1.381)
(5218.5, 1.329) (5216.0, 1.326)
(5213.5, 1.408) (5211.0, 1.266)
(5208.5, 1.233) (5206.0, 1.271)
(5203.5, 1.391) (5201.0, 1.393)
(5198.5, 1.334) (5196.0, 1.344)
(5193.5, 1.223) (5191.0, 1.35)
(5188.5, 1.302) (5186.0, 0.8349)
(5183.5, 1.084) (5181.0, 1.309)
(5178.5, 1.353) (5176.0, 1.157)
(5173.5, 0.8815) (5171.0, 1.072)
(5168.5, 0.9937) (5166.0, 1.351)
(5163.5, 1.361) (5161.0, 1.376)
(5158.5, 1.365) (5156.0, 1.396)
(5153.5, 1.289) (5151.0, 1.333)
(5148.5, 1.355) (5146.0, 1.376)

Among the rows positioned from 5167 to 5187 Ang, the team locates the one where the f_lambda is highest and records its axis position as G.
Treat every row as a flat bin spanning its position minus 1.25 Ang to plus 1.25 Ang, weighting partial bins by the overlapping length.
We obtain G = 5178.5 Ang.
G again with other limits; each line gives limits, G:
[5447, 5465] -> 5453.5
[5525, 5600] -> 5578.5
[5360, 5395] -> 5378.5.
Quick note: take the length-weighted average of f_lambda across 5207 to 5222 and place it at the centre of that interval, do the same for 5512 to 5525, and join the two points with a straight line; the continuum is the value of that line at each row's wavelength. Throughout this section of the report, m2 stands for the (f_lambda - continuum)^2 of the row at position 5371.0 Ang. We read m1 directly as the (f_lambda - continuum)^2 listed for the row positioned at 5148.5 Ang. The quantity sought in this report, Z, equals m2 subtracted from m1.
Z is -0.0025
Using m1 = 0.002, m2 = 0.0040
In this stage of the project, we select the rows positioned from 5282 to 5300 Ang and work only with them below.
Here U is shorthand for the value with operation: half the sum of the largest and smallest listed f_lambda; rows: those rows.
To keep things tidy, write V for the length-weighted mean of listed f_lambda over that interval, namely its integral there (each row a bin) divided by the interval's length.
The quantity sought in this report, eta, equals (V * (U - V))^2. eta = 0.0004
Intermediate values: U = 1.35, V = 1.36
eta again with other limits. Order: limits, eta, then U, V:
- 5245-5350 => 0.0113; 1.28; 1.36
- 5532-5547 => 0.0000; 1.35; 1.35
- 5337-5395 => 0.0001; 1.38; 1.38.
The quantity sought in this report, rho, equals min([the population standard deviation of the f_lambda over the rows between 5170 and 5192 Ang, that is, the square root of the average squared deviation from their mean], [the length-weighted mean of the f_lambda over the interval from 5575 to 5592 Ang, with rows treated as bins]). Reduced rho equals 0.186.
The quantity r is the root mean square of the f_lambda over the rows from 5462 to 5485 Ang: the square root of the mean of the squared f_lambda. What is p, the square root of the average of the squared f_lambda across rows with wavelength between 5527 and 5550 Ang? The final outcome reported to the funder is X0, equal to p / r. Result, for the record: 0.989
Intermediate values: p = 1.34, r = 1.36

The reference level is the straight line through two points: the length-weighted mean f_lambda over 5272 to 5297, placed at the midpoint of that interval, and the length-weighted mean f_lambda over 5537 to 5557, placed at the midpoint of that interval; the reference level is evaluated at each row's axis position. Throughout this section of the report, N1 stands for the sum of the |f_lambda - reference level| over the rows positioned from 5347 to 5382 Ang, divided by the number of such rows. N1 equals 0.049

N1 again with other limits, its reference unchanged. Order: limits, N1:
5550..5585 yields 0.050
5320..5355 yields 0.051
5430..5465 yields 0.037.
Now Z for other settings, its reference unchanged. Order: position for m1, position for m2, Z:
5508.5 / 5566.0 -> 0.0044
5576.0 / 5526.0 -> 0.0065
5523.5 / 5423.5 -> 0.0018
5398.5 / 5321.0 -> 0.0029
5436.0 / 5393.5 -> 0.0010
